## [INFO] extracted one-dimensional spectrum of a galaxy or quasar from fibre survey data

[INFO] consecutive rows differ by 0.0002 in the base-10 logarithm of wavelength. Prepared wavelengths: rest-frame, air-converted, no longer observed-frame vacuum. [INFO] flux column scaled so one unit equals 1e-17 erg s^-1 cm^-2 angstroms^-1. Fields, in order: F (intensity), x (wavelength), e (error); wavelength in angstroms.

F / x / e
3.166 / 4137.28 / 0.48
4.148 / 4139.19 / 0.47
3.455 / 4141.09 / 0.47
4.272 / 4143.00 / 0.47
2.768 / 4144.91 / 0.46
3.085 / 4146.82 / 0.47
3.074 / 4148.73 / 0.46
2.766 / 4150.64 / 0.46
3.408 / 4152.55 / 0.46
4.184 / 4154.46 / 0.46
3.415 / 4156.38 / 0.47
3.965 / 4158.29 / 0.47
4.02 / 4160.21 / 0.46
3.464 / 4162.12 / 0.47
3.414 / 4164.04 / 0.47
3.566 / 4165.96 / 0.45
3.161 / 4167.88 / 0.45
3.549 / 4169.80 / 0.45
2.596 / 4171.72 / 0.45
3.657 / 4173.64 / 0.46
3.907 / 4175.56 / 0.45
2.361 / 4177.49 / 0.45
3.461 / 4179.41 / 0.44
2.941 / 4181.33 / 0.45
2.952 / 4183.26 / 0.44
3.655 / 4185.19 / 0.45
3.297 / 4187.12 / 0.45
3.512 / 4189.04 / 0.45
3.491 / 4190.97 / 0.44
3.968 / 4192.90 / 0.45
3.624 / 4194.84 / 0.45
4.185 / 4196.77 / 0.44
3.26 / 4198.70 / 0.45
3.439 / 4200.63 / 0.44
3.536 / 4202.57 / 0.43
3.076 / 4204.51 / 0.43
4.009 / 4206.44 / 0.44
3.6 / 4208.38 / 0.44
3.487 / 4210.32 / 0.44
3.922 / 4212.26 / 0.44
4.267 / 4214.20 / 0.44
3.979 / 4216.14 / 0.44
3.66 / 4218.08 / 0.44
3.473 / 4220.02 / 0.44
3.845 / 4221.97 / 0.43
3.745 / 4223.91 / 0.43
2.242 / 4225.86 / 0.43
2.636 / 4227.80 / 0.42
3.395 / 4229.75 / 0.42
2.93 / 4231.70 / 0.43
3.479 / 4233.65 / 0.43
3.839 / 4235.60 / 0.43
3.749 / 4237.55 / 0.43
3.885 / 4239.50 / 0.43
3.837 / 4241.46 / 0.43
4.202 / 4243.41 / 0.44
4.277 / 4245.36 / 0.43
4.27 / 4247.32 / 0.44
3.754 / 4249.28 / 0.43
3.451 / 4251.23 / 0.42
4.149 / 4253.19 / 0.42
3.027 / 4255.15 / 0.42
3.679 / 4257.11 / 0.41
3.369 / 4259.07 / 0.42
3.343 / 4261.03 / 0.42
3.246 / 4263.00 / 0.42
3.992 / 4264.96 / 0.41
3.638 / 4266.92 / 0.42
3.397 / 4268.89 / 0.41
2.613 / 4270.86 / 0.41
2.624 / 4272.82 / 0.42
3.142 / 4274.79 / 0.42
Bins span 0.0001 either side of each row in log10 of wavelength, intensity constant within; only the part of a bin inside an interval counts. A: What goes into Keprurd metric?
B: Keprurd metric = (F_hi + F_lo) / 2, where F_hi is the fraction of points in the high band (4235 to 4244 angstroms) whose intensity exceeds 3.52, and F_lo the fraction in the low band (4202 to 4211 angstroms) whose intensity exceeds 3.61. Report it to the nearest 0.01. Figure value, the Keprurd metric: 0.60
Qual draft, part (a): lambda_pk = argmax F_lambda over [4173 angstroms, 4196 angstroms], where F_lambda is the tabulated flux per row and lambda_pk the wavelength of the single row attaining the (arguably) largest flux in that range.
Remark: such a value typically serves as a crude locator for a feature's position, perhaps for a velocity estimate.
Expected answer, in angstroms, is 4192.90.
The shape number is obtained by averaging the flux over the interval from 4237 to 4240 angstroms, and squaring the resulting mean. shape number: 14.6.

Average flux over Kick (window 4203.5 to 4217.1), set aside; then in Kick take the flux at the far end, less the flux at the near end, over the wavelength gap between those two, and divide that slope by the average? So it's 0.021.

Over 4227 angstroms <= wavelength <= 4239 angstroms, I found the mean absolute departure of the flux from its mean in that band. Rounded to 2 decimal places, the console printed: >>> 0.37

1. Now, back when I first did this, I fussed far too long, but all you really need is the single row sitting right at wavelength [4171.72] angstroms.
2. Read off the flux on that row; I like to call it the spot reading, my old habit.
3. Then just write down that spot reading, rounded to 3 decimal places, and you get 2.596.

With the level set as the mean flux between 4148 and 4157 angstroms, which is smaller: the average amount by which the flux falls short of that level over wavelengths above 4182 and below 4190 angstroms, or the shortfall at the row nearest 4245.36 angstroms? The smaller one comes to -0.9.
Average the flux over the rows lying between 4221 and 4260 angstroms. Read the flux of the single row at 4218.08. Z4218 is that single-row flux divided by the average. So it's 1.02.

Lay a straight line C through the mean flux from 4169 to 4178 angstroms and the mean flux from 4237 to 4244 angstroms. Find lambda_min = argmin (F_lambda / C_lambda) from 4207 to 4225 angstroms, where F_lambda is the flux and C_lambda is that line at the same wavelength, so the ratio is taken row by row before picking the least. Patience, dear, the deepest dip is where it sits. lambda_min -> 4220.02 angstroms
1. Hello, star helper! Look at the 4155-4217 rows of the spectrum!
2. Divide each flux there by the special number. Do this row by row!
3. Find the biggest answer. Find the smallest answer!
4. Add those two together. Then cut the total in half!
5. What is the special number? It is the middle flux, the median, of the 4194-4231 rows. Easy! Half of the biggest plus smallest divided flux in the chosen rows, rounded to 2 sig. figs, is 0.92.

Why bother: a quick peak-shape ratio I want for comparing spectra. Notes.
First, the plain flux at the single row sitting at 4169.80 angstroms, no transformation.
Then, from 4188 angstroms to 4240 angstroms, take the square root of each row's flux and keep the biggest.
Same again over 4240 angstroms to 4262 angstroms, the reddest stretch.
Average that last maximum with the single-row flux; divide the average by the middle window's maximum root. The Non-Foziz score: 1.36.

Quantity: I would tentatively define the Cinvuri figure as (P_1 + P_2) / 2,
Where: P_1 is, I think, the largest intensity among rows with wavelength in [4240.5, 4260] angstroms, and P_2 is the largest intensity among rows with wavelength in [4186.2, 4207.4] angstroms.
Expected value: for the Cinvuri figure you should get 4.23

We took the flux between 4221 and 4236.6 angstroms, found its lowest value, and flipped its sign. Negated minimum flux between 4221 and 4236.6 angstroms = -2.2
